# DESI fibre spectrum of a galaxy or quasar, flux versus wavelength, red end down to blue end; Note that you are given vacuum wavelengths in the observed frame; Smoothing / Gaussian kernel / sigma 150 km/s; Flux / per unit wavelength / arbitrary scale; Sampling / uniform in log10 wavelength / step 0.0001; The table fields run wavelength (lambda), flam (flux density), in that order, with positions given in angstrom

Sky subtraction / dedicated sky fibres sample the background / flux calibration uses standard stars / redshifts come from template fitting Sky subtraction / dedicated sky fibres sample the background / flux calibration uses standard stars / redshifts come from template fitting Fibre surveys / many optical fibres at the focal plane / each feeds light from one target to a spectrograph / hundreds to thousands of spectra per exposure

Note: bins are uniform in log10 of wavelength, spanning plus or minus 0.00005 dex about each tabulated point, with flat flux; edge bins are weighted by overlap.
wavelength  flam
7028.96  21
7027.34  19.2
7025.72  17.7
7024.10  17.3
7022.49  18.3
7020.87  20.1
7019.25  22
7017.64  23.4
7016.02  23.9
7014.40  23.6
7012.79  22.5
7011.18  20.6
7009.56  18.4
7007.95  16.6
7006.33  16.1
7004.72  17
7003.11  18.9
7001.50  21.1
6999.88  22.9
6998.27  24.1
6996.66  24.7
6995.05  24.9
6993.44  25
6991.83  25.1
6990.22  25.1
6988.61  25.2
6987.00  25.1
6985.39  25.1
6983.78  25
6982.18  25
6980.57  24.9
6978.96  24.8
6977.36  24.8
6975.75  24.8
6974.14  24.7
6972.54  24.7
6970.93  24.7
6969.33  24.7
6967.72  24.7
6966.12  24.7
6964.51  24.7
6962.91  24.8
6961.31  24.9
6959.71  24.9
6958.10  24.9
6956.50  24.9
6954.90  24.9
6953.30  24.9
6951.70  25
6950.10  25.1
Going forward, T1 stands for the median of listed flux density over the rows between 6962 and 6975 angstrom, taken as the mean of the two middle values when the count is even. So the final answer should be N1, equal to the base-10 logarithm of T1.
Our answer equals 1.393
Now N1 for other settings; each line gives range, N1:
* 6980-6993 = 1.400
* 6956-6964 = 1.396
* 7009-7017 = 1.352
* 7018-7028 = 1.273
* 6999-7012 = 1.271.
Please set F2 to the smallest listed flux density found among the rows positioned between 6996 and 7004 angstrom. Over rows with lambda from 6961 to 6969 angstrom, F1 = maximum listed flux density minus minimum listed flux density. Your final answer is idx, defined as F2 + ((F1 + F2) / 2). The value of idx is 28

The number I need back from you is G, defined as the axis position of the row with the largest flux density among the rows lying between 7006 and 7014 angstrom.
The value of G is 7012.79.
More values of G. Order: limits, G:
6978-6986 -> 6985.39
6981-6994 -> 6988.61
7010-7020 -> 7016.02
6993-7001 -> 6993.44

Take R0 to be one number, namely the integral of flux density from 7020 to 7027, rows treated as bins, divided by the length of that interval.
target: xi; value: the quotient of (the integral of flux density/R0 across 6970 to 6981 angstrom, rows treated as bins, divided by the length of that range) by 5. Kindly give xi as 0.269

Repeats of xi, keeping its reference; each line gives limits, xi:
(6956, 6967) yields 0.269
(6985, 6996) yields 0.272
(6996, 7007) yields 0.225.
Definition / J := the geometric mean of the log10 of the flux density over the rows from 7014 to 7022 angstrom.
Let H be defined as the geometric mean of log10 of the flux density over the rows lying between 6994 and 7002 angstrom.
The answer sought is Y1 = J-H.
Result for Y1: -0.02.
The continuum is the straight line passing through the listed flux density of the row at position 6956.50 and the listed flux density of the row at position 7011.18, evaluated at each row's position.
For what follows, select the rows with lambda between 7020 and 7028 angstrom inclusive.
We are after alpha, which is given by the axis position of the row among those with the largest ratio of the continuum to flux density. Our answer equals 7024.10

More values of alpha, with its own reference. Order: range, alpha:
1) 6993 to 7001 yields 6999.88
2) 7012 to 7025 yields 7024.10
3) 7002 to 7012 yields 7006.33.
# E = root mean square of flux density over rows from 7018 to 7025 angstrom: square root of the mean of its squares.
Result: 19.5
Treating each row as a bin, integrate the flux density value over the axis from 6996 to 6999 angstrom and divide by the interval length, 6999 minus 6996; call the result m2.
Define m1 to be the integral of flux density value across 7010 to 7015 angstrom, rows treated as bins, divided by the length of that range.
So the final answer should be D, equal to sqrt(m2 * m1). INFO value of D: 23.1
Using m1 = 21.9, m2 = 24.4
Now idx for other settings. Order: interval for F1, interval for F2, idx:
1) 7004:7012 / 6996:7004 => 31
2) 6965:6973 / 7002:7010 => 24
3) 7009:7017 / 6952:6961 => 40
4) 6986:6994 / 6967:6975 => 37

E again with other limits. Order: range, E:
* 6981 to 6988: 25.1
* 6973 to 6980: 24.8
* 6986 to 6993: 25.1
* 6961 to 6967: 24.8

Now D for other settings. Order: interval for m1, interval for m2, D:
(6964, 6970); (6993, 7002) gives 24.2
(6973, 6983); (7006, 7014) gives 21.9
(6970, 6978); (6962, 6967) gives 24.7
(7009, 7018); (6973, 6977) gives 23.4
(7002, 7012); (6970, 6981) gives 21.1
